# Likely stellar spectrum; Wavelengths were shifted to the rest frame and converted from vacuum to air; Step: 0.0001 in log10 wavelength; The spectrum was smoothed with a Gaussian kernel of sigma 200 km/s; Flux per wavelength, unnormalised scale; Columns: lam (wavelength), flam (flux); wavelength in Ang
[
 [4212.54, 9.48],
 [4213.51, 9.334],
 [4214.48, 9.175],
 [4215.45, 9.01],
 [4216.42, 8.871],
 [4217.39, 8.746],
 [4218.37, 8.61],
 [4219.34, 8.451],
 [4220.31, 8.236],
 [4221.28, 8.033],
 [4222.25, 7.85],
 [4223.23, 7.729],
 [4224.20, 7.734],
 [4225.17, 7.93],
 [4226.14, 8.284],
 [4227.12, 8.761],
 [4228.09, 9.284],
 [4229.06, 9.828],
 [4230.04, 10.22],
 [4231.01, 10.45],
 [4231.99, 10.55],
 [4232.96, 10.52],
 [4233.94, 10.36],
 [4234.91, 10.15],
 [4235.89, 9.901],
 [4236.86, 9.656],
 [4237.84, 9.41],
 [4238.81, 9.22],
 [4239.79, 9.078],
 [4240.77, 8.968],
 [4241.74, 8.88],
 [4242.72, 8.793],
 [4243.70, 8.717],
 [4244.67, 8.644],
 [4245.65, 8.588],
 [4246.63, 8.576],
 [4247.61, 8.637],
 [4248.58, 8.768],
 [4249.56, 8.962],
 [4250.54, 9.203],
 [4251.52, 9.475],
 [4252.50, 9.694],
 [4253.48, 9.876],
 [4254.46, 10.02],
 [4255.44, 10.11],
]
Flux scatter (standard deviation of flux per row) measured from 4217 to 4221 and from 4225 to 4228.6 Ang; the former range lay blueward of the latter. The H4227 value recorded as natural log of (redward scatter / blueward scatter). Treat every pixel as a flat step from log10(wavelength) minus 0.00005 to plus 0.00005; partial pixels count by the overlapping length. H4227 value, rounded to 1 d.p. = 1.0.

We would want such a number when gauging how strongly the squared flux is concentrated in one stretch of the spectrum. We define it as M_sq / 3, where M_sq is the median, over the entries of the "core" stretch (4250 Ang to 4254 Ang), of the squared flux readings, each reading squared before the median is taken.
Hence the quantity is 31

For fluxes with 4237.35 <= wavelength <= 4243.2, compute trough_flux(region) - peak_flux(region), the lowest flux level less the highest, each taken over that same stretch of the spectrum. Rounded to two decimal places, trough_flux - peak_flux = -0.62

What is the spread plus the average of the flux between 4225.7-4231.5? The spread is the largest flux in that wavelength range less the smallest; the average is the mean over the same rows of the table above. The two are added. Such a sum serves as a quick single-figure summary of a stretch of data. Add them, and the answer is 11.6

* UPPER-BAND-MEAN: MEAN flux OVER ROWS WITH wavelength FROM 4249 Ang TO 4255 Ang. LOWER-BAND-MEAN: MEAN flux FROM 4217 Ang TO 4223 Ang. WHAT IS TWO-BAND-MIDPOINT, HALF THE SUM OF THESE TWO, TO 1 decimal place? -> 8.9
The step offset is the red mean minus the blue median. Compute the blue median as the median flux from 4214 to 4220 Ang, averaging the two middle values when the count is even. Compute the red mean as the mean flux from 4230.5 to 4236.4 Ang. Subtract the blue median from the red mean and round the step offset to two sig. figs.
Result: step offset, 1.5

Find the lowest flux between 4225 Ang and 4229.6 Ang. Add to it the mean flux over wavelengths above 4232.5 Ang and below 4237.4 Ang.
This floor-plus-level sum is 18.0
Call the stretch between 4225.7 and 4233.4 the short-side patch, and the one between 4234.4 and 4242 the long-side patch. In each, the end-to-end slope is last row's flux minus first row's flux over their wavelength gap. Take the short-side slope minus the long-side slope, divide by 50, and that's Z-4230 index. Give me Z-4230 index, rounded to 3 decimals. 0.010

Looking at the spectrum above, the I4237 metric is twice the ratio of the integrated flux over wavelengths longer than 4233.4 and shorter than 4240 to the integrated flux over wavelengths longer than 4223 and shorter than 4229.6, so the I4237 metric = 2.3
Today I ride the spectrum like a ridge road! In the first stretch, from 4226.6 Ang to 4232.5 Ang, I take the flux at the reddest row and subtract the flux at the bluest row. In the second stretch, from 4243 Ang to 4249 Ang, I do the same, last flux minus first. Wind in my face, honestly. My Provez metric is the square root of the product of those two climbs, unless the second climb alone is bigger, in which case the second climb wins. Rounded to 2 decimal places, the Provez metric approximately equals 0.30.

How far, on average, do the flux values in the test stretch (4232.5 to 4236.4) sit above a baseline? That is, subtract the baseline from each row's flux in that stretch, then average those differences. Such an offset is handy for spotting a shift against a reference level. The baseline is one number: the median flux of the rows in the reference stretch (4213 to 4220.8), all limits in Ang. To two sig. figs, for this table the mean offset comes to 1.4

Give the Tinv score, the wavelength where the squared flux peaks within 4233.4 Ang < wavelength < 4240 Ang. 4233.94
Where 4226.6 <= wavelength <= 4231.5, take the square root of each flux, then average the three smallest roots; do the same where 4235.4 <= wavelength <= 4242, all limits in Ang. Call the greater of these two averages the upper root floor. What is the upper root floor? 3.05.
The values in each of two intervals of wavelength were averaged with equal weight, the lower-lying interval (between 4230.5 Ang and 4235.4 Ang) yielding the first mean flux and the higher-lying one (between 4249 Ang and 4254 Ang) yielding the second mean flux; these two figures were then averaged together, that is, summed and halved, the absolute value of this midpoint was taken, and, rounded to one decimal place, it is 9.9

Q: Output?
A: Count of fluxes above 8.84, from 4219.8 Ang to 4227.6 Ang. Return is 0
